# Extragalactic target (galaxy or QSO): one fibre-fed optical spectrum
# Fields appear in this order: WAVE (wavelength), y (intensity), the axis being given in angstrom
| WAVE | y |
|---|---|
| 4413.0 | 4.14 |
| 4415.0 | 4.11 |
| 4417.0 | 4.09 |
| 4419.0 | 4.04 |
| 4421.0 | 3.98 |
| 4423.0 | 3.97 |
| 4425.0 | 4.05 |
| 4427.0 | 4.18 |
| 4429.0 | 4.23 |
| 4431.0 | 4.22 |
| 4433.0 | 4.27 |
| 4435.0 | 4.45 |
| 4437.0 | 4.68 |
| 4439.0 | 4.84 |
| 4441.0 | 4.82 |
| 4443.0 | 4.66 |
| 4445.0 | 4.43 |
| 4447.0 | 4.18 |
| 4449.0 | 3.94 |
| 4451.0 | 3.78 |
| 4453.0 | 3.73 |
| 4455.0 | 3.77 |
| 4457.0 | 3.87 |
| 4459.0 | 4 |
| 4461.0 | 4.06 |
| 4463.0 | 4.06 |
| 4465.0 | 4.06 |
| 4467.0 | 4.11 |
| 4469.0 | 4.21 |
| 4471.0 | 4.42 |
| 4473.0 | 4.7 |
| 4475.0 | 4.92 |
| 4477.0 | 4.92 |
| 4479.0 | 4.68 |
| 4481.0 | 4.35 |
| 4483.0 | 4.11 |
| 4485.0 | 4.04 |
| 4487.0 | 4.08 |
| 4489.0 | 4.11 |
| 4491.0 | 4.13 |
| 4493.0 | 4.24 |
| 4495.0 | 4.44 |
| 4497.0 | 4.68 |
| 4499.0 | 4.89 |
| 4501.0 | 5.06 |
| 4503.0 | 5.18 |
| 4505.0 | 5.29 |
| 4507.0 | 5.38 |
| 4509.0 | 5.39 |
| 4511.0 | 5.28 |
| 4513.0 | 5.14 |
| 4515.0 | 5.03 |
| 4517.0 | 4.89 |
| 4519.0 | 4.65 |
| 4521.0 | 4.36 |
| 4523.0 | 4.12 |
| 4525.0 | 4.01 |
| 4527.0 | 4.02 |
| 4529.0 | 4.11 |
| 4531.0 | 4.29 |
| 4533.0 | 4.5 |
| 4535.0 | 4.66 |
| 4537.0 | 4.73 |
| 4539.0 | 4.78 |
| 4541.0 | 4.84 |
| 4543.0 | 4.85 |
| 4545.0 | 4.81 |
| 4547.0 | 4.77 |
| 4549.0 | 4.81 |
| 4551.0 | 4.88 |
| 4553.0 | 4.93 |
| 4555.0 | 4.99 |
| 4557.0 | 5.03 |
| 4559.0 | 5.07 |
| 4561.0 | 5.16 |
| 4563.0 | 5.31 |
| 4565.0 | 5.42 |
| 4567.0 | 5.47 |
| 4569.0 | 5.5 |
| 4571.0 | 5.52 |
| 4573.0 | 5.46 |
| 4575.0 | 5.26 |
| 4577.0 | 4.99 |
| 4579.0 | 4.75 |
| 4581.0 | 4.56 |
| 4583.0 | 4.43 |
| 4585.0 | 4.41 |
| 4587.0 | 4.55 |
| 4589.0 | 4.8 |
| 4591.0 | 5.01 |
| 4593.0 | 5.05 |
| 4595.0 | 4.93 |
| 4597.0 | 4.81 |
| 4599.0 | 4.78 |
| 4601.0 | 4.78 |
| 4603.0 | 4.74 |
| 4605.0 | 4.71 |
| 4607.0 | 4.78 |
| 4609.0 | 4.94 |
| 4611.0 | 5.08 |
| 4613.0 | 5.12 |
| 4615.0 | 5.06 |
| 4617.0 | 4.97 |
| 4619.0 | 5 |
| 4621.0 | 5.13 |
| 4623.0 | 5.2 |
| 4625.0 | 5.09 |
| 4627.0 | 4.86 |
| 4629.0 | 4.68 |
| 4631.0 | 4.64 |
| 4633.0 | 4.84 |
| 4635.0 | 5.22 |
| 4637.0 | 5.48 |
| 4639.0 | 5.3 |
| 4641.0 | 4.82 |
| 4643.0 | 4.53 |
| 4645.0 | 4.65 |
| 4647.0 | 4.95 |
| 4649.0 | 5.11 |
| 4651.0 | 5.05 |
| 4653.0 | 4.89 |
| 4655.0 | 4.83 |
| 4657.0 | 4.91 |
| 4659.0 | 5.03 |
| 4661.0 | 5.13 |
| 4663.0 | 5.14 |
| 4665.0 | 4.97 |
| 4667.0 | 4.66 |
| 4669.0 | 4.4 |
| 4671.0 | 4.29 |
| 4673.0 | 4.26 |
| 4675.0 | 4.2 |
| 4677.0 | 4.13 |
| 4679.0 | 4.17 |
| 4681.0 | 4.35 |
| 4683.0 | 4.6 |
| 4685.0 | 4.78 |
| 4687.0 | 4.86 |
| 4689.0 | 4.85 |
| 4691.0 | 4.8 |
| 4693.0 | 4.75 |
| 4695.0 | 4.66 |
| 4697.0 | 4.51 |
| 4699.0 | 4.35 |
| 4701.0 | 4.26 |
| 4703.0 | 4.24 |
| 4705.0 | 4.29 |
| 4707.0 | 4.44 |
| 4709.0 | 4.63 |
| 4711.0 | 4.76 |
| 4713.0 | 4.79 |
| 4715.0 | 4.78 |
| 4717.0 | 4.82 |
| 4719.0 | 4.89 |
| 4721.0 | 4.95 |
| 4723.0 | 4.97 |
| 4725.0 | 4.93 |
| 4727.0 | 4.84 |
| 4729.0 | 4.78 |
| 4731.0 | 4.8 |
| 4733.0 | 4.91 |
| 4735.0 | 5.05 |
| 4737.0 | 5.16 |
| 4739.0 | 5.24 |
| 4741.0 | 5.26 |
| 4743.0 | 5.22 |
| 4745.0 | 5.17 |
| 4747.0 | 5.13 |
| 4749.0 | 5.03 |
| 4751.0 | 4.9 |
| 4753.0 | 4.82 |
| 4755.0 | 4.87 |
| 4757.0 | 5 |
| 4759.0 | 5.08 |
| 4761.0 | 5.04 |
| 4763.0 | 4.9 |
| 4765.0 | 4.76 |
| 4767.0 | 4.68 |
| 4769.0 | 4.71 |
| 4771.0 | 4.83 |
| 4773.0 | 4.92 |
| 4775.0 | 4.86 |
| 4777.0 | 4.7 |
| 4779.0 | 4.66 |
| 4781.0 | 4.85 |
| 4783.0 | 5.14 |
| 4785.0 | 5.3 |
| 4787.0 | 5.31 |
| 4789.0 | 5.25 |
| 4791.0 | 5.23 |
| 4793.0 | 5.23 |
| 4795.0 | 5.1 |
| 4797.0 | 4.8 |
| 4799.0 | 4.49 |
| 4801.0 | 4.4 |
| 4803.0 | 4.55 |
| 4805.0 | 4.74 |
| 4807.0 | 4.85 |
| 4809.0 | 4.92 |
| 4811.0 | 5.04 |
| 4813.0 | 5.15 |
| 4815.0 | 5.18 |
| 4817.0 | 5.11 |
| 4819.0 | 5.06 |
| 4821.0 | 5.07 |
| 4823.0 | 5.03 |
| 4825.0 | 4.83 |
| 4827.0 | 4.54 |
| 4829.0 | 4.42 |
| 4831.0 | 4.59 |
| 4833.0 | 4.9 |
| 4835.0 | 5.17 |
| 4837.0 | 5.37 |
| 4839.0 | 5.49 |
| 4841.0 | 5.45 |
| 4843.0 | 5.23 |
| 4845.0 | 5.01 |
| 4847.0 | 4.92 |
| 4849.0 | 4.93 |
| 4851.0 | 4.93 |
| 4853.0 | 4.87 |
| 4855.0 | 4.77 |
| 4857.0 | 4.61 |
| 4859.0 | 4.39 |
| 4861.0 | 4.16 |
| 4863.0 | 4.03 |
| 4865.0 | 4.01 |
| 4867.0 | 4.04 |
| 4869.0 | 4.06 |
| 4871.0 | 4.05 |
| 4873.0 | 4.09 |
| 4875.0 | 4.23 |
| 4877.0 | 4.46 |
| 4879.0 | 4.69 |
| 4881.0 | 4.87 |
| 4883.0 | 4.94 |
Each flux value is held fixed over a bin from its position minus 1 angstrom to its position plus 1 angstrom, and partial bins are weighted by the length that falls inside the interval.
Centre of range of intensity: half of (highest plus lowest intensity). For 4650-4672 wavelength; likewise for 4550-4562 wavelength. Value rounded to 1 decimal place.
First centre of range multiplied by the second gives 23.7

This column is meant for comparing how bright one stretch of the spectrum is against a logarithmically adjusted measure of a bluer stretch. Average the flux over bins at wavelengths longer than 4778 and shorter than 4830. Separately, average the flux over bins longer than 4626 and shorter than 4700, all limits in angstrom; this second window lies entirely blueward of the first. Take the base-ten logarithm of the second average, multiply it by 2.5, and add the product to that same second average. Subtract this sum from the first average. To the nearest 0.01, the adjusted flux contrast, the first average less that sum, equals -1.51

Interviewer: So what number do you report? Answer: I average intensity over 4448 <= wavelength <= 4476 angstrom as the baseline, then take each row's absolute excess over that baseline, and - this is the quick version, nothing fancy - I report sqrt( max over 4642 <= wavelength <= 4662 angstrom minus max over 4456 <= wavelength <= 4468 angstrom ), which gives 0.88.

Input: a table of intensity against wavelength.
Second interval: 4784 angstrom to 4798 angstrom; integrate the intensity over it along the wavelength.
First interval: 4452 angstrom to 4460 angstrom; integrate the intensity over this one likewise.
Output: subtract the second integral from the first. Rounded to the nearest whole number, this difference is -42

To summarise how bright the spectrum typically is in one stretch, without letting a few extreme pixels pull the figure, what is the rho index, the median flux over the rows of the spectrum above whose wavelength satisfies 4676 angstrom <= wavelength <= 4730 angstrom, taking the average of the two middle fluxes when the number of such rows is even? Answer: 4.76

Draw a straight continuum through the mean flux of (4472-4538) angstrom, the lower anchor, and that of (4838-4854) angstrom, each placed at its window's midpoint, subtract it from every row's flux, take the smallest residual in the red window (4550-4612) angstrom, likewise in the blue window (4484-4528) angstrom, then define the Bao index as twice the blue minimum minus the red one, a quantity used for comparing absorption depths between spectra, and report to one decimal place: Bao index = -1.0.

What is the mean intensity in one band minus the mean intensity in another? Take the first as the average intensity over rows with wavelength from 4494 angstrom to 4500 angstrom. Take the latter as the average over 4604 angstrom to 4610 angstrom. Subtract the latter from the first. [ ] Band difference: -0.14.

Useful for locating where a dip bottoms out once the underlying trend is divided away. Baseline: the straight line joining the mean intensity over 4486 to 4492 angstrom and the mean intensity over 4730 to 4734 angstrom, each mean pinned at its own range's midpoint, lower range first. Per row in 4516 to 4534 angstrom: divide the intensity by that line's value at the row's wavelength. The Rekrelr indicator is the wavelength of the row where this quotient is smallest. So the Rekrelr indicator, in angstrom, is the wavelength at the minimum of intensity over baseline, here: 4525.0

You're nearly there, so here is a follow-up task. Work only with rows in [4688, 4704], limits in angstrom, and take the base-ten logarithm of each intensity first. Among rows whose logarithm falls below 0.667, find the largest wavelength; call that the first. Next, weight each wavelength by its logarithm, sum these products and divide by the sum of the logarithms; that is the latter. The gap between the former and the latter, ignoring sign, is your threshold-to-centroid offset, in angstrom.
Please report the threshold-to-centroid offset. 7.2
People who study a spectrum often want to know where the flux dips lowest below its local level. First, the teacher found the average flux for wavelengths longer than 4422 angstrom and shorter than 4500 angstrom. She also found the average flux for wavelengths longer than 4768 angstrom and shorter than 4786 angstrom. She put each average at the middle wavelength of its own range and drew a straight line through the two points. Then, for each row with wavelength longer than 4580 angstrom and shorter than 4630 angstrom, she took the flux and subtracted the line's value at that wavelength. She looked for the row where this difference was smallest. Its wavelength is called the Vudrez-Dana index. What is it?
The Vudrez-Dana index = 4585.0 angstrom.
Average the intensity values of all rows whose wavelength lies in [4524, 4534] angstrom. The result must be 4.2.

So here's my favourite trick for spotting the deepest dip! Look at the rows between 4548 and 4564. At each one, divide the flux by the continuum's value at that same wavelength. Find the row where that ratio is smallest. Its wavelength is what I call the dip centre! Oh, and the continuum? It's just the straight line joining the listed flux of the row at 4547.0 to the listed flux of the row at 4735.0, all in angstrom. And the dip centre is 4549.0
